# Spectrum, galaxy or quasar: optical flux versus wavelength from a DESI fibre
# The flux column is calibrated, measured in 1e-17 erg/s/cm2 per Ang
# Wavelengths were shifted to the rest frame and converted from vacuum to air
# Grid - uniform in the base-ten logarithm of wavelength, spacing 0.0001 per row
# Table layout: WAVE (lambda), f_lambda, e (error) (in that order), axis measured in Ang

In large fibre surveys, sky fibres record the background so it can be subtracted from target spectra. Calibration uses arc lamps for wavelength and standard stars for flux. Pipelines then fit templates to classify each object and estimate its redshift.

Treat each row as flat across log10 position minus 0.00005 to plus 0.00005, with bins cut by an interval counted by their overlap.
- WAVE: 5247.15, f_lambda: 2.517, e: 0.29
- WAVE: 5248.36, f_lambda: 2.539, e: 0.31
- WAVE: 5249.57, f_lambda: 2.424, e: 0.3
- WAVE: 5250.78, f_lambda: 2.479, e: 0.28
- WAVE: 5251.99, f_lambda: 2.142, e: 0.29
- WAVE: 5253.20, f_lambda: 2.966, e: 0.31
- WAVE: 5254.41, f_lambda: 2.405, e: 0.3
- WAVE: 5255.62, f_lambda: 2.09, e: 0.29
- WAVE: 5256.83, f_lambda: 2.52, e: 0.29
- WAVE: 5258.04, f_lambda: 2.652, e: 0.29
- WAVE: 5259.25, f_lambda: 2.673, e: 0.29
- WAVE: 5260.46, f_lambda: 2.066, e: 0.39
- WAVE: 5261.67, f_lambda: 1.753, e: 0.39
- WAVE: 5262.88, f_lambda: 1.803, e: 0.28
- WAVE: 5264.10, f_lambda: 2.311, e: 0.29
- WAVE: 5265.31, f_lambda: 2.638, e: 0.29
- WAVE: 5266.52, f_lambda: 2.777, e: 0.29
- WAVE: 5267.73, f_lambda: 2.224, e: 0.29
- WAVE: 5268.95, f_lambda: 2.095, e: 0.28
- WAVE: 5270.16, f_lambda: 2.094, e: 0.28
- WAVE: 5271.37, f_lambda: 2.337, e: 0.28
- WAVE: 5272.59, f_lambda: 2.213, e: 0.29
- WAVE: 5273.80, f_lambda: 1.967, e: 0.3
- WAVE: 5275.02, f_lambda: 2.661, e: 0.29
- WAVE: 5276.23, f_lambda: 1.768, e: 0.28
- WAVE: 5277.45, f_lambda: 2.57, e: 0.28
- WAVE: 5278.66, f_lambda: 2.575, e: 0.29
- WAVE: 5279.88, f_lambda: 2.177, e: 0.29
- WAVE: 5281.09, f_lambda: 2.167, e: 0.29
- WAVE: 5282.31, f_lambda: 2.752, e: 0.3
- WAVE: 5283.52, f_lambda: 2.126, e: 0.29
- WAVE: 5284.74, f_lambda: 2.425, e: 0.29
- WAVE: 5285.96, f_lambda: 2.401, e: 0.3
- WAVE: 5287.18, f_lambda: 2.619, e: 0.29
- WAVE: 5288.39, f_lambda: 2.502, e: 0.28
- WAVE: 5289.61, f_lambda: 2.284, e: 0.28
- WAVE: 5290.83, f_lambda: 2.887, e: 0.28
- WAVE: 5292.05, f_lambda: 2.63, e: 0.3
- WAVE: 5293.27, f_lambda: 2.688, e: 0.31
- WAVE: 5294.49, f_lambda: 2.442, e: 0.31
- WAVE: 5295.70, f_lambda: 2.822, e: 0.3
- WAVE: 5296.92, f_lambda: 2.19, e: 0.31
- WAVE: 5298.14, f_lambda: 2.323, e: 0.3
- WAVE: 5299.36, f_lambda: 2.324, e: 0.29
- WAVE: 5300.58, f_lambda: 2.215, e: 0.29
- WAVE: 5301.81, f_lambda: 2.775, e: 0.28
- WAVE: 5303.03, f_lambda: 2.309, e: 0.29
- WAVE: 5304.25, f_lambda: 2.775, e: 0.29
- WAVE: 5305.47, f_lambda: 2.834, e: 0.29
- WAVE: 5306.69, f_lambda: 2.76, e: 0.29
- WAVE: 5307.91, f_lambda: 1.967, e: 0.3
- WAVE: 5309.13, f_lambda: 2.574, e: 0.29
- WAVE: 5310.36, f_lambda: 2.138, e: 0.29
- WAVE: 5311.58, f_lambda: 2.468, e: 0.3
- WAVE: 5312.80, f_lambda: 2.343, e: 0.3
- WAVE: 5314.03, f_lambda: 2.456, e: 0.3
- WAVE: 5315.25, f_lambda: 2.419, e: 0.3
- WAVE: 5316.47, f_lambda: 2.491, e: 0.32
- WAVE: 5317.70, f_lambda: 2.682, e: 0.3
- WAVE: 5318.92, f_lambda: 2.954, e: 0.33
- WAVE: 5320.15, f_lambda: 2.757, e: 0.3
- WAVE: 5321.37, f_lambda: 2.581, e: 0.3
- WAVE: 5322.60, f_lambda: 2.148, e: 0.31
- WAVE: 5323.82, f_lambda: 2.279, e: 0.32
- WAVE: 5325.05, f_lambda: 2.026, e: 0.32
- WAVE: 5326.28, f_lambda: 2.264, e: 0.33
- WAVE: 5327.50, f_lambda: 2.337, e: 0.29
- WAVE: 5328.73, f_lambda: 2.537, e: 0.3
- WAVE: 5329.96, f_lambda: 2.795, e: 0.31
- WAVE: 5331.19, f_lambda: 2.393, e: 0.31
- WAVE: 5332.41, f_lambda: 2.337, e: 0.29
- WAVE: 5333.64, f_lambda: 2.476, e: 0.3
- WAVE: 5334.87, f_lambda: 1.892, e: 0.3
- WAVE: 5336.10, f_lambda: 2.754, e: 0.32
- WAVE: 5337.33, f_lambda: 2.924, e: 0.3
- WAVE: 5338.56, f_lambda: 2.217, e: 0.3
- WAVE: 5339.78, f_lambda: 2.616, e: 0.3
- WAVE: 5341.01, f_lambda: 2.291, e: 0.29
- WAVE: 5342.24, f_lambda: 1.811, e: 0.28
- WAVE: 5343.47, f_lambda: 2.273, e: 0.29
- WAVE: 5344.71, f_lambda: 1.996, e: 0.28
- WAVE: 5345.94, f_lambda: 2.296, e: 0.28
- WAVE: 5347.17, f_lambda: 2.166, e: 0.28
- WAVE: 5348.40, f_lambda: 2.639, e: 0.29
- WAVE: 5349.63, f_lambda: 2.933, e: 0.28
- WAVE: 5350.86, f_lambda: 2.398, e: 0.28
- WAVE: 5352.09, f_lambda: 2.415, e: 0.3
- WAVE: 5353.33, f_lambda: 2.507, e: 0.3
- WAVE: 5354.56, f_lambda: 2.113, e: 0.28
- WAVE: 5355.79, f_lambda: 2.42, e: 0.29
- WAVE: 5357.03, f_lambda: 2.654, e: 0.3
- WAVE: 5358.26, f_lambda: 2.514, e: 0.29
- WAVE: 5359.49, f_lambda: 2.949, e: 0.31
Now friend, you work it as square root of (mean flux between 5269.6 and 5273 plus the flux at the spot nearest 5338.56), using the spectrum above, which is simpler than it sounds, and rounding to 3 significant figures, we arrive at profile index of 2.11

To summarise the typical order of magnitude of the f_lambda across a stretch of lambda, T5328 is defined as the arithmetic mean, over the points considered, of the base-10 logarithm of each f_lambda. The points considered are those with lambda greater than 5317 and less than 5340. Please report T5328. 0.390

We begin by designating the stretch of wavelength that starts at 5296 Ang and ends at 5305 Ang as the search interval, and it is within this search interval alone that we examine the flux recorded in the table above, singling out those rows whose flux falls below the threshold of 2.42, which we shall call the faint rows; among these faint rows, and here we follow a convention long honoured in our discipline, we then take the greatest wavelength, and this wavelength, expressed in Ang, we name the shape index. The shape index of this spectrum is 5303.03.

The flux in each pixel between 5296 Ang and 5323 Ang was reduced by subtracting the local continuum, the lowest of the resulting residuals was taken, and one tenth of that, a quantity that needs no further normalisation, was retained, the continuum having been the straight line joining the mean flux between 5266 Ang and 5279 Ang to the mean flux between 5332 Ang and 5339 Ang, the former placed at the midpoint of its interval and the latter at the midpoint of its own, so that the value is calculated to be -0.0407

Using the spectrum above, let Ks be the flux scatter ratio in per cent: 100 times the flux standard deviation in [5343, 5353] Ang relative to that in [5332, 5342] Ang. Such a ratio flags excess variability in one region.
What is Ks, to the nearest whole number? 88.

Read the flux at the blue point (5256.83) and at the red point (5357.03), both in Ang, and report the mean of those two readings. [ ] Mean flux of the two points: 2.59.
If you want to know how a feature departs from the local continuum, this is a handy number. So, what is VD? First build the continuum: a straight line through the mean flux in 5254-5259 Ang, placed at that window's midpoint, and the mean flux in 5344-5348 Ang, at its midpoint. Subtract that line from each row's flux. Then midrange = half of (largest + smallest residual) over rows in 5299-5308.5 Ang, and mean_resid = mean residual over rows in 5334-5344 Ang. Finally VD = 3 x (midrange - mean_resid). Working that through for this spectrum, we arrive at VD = -0.13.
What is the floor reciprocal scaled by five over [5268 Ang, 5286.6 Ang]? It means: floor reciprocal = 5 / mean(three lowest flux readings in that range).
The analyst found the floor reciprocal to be 2.6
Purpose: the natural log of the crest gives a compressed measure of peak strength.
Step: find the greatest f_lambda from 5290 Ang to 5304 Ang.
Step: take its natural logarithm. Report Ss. 1.06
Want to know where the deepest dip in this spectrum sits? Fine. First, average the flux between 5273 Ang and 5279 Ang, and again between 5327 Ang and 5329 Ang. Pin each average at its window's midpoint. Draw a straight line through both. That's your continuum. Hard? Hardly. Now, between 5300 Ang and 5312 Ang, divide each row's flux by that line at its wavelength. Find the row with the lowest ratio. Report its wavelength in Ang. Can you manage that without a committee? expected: 5307.91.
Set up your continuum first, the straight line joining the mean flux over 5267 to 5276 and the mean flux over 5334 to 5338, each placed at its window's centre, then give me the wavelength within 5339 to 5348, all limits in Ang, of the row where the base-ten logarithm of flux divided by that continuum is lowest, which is 5342.24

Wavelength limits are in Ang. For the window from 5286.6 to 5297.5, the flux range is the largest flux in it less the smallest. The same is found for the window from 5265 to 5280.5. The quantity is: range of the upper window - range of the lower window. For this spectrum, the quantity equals -0.31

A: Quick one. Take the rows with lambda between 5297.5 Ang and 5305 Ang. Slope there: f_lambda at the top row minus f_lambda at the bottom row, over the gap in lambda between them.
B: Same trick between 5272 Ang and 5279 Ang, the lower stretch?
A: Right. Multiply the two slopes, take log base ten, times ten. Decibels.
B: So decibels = -23.6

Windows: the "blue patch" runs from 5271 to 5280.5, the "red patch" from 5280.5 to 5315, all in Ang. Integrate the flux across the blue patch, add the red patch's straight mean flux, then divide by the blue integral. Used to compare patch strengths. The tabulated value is 1.11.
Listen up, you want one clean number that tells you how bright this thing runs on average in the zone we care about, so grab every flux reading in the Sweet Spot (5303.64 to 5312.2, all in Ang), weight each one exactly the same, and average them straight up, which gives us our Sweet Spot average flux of 2.50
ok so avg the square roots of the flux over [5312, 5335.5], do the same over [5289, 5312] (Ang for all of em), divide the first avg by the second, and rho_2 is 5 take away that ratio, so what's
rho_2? 4.01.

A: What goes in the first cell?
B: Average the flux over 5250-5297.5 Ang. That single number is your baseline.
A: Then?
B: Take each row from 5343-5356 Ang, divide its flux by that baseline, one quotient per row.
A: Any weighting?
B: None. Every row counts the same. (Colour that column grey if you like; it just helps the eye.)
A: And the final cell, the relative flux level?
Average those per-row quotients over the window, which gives 1.00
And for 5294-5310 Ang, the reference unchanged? 1.04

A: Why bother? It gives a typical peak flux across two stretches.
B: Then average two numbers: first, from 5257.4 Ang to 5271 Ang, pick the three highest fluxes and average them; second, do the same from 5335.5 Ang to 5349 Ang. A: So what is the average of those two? 2.74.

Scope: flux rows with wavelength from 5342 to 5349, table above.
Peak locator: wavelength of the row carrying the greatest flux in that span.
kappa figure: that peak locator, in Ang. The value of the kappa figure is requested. 5348.40 Ang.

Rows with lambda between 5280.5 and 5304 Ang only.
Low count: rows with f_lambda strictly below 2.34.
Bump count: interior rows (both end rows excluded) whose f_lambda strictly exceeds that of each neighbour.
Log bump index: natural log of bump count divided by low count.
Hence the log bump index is 0.0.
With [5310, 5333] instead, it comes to -0.3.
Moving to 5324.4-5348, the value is -0.7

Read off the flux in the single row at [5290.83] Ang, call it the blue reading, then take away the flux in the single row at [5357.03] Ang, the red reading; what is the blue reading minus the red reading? 0.2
